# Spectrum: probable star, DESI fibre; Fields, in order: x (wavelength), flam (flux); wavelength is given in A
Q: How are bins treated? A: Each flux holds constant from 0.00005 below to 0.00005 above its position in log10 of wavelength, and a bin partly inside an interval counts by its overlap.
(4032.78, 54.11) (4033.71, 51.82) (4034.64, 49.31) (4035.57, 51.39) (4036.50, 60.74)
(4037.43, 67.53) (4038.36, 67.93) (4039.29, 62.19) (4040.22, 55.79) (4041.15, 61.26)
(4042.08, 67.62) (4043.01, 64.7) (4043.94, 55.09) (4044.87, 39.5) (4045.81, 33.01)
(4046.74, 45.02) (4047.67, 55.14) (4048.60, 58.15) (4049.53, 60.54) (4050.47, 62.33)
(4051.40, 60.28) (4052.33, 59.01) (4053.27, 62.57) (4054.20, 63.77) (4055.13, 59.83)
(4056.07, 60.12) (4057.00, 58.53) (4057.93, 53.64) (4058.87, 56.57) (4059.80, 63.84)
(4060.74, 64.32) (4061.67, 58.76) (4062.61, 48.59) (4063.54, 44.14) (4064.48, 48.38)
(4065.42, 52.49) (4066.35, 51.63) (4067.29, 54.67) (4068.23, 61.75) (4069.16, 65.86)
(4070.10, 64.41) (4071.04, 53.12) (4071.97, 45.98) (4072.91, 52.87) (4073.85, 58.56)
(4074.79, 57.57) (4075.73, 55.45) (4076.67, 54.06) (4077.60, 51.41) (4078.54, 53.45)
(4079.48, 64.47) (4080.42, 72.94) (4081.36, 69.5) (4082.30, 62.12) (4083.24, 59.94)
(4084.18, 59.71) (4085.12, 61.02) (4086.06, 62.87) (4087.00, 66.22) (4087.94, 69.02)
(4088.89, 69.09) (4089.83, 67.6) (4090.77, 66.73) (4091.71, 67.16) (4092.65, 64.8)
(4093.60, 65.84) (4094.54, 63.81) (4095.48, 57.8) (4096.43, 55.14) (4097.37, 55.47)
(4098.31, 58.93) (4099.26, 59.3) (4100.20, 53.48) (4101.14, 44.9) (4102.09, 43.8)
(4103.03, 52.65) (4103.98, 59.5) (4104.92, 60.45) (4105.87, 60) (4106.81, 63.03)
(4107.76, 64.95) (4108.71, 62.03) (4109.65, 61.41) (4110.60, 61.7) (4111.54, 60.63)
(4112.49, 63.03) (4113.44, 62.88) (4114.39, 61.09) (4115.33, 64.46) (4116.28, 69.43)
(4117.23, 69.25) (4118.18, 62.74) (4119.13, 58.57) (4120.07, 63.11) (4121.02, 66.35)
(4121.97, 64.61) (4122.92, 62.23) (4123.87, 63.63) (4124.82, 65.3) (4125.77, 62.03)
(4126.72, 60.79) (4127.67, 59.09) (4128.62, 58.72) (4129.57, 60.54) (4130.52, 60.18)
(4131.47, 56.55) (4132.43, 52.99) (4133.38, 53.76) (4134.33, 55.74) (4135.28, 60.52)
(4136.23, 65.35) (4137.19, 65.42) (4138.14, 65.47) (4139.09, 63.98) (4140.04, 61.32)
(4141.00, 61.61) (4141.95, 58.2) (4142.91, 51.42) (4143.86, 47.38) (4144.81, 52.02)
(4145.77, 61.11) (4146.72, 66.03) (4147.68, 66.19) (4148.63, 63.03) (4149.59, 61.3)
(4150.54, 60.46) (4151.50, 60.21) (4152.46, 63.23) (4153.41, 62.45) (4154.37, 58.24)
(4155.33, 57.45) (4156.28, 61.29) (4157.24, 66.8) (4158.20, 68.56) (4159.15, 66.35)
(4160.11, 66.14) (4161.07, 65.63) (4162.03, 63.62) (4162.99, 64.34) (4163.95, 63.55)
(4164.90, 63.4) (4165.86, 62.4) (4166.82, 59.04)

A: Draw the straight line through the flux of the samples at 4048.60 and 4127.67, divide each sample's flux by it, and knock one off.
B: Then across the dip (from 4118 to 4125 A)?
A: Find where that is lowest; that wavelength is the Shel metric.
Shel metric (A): 4119.13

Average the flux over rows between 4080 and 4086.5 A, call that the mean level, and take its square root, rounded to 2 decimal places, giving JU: 8.00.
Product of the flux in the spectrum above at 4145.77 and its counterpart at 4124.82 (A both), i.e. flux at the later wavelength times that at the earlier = 3990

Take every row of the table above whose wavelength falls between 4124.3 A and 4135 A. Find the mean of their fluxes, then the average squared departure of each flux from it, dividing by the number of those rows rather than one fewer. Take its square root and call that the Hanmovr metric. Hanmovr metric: 3.5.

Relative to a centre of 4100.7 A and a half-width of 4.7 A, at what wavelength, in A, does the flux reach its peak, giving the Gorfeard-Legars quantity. 4104.92 A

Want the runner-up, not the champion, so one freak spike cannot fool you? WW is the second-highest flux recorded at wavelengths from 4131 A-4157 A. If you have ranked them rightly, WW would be 66.03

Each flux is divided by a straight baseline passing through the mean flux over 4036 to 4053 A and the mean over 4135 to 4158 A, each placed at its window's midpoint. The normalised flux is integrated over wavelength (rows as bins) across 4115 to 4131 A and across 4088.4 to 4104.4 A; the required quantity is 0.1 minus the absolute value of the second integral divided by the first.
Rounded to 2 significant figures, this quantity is -0.85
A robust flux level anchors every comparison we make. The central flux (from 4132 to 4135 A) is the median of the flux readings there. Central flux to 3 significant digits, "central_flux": 53.8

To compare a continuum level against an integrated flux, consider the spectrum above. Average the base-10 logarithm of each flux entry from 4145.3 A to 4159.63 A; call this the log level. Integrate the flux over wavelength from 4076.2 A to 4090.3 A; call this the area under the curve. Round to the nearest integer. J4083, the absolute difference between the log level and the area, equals 885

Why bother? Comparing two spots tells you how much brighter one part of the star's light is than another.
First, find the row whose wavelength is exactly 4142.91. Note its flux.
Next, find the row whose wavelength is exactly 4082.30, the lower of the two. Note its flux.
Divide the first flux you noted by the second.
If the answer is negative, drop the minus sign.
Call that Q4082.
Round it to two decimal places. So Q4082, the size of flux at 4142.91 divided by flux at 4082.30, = 0.83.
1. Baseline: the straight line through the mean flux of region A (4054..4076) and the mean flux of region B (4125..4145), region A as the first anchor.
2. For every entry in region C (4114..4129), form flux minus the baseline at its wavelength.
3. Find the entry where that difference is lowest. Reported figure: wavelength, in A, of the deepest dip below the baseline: 4128.62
